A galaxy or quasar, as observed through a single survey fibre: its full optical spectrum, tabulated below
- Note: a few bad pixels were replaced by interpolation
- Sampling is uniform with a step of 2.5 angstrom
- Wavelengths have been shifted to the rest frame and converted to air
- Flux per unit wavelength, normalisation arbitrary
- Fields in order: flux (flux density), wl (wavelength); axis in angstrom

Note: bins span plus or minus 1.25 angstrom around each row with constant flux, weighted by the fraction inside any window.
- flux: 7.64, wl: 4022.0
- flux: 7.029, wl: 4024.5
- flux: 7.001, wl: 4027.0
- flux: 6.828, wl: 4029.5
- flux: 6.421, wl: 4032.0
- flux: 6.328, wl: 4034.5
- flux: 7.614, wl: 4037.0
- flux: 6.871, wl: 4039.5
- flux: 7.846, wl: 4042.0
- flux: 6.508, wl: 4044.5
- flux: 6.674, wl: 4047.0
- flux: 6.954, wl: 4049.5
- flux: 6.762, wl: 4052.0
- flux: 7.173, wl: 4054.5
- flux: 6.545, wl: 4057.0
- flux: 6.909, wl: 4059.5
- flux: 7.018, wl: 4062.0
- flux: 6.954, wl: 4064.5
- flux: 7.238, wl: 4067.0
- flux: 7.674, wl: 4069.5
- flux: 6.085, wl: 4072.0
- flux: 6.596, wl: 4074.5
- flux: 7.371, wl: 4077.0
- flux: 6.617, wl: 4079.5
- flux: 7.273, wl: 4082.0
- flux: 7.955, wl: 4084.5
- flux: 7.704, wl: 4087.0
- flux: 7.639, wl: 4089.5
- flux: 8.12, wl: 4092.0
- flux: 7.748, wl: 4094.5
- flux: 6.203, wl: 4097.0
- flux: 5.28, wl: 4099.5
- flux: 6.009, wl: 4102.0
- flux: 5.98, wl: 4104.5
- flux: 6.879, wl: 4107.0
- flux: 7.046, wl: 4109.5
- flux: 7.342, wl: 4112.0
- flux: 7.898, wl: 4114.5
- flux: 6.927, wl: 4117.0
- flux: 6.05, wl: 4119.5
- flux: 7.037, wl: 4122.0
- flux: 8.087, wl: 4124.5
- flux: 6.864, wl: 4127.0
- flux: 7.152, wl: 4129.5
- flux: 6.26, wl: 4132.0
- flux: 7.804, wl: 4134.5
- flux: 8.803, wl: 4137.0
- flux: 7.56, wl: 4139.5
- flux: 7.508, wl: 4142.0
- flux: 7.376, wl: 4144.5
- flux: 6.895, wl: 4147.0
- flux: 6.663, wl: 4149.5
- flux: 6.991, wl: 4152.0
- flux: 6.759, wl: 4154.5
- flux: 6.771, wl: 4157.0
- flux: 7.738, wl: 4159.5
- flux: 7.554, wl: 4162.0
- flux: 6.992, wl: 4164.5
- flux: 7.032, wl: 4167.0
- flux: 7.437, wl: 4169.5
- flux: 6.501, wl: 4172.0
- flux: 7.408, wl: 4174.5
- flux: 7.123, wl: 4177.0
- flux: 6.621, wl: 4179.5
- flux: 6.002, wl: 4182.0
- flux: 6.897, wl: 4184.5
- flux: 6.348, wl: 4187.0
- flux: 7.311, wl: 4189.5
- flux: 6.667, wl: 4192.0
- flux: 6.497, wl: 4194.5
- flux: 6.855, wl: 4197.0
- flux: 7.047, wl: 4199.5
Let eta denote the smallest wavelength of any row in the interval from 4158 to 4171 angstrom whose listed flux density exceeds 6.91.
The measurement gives 4159.5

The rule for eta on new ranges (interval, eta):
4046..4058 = 4049.5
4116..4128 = 4117.0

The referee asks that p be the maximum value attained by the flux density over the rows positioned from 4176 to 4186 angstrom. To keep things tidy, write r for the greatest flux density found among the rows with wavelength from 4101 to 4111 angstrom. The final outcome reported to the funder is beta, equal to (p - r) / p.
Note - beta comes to 0.01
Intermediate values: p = 7.123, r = 7.046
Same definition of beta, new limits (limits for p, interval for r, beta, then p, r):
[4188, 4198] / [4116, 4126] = -0.11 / 7.311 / 8.087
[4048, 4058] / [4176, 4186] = 0.01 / 7.173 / 7.123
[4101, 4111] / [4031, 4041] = -0.08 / 7.046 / 7.614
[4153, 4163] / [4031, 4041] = 0.02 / 7.738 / 7.614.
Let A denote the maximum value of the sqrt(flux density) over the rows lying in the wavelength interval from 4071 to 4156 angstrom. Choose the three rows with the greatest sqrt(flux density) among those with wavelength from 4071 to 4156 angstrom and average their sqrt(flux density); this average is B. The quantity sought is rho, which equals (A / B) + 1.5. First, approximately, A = 2.97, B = 2.89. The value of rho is 2.528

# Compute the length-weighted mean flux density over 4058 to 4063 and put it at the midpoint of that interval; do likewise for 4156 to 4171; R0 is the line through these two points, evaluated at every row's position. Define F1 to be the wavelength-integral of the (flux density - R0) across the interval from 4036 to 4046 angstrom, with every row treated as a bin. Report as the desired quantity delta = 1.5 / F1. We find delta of 0.5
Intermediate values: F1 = 3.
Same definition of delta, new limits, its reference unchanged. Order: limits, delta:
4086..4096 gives 0.2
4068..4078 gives -3.0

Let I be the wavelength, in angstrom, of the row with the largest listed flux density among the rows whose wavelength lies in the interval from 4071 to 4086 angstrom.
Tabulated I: 4084.5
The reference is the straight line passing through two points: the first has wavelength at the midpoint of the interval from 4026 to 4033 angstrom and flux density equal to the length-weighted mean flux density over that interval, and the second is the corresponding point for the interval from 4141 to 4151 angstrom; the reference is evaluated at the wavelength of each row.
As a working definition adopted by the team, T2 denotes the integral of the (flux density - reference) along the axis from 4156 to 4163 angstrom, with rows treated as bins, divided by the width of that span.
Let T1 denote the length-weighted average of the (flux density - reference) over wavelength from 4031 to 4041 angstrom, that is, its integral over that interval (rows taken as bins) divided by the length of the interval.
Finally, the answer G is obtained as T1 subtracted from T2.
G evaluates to 0.2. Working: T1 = 0.07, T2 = 0.23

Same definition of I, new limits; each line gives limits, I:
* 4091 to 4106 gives 4092.0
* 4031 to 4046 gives 4042.0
